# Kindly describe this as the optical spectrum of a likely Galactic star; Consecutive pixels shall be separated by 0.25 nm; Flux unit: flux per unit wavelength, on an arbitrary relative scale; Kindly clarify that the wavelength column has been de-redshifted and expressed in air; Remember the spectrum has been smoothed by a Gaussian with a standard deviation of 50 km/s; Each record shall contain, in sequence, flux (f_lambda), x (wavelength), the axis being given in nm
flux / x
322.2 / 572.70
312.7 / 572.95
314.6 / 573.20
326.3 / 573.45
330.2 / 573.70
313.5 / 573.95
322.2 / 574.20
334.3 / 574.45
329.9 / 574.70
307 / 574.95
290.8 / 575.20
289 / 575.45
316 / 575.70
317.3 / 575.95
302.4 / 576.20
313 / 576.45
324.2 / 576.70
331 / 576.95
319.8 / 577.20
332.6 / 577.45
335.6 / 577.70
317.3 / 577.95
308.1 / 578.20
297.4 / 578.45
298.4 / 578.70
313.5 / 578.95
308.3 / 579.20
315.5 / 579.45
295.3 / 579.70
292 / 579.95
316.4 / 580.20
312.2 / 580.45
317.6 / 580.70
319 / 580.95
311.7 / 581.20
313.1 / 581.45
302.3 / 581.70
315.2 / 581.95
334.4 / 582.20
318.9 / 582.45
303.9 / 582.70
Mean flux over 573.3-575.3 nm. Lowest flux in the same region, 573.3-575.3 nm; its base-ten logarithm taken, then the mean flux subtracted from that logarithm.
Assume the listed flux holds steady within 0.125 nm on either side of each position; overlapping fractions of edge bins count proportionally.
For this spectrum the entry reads -317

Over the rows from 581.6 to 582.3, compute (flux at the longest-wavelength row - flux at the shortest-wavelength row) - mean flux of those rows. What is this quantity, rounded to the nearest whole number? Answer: -285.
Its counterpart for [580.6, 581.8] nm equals -328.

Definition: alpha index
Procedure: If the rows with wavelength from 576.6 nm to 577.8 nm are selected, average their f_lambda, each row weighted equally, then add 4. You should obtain 333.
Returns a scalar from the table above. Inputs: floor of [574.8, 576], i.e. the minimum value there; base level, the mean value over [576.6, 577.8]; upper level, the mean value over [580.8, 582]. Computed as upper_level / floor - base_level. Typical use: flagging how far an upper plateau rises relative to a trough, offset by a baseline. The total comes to -328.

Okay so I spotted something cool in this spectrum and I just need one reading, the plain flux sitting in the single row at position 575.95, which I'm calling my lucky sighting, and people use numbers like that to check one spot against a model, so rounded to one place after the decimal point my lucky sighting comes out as 317.3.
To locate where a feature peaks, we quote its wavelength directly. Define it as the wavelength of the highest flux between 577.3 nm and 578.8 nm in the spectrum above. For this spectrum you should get 577.70 nm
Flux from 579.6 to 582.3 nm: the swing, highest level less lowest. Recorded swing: 42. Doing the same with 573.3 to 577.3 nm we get 45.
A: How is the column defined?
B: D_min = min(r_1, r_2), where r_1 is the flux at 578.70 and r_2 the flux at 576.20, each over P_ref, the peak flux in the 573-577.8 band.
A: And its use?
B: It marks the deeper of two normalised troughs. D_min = 0.889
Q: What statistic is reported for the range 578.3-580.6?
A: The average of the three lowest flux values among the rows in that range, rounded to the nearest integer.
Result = 295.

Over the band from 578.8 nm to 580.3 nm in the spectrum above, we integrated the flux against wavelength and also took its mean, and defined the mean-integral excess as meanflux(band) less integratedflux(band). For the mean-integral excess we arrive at -153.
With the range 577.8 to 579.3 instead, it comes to -154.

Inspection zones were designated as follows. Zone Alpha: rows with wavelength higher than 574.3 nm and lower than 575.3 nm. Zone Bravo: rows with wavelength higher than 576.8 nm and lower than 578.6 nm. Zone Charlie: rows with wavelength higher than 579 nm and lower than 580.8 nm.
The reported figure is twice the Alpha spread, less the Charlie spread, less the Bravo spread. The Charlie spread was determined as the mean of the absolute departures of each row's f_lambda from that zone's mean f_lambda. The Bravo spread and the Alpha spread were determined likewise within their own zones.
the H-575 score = 14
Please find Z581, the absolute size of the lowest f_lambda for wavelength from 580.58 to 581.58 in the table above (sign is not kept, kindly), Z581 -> 312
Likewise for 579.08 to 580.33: 292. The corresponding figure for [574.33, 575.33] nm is 291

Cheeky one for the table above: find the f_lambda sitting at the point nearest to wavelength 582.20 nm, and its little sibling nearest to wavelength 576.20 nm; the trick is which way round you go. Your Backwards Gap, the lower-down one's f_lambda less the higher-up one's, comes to -32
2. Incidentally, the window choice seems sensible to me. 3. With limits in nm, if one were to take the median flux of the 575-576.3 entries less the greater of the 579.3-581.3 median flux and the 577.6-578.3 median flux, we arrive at -15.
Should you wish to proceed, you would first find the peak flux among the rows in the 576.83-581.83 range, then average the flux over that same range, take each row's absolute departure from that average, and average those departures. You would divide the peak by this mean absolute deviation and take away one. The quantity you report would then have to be 36.3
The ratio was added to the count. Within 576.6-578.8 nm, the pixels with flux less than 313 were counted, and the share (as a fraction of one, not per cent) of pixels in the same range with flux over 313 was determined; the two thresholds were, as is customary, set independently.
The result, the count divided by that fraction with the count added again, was 7.5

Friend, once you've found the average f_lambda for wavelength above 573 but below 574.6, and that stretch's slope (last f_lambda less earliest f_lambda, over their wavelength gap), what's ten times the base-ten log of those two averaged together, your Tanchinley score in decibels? 22.3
